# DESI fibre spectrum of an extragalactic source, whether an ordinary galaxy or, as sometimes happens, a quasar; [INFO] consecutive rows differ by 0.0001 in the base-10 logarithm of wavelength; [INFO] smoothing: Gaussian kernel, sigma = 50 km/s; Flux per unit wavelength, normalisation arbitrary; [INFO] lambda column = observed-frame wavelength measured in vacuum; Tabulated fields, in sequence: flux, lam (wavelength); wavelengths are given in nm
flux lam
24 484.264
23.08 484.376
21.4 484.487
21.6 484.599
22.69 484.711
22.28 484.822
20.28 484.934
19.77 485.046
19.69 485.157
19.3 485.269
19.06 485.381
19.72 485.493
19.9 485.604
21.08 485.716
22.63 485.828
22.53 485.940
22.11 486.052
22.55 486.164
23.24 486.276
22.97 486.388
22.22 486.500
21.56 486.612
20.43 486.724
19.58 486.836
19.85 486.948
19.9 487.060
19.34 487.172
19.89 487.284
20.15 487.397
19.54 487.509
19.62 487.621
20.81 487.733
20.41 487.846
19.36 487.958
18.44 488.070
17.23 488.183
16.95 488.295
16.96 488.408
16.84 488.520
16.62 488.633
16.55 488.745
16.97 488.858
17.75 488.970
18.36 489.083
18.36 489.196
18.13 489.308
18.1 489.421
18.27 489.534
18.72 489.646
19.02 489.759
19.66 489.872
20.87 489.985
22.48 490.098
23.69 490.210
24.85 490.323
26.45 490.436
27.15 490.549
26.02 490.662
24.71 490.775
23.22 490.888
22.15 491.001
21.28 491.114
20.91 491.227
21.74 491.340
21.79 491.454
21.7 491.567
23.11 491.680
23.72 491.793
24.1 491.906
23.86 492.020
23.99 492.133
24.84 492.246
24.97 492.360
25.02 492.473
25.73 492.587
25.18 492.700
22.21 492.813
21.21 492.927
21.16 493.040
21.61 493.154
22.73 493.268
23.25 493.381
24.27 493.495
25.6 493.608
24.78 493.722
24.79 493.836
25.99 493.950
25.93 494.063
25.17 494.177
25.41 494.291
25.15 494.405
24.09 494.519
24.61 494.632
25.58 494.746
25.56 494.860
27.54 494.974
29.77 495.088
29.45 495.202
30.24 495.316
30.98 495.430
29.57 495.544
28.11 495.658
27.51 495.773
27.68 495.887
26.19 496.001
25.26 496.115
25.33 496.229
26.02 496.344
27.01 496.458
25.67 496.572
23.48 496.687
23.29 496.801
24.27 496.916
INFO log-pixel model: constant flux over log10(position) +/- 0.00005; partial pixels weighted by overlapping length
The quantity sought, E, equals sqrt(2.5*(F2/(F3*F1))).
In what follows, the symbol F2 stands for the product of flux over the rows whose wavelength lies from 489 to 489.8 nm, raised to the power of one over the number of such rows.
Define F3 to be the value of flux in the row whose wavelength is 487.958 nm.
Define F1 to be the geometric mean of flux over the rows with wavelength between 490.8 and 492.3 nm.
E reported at 0.32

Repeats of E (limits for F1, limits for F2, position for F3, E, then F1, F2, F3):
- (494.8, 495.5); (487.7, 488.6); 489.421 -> 0.30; 28.9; 18.3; 18.1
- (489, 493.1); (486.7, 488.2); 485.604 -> 0.33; 22.3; 19.6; 19.9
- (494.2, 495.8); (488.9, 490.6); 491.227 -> 0.30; 27.3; 20.6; 20.91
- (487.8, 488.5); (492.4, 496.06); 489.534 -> 0.44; 18.2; 25.6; 18.27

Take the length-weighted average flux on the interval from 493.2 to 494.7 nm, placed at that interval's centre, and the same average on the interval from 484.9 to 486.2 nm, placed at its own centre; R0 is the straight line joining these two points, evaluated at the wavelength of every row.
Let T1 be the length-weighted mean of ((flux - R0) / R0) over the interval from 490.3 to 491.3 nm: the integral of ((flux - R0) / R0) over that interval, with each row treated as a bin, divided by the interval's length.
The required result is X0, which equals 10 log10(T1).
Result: -14.6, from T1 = 0.035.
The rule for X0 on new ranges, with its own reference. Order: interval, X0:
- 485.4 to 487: -17.2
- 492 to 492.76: -14.5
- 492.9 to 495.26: -21.8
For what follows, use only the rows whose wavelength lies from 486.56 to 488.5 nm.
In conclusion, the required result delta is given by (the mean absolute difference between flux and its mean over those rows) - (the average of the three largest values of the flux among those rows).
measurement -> -20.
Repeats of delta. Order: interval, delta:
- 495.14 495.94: -29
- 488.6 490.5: -23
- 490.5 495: -25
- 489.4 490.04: -19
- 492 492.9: -24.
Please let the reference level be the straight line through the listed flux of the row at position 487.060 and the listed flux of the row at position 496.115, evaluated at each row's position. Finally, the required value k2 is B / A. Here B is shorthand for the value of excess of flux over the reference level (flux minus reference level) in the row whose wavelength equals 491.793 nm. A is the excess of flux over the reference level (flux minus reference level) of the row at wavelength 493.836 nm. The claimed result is 1.2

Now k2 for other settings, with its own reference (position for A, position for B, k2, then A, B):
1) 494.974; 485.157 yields 0.3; 3.0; 1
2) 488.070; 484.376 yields -2.3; -2.1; 5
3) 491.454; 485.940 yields -4.6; -0.7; 3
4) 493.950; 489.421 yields -1.6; 2.0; -3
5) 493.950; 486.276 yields 1.9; 2.0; 4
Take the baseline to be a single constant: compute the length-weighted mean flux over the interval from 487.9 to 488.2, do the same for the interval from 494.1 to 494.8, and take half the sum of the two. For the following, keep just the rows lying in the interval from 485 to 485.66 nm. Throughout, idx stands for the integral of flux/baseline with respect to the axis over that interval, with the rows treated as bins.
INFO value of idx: 0.59 nm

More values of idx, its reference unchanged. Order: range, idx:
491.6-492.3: 0.77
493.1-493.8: 0.76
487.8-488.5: 0.58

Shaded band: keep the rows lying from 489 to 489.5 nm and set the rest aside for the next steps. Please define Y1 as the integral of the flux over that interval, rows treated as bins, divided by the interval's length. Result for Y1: 18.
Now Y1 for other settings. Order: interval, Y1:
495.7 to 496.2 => 27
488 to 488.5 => 17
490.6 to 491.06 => 24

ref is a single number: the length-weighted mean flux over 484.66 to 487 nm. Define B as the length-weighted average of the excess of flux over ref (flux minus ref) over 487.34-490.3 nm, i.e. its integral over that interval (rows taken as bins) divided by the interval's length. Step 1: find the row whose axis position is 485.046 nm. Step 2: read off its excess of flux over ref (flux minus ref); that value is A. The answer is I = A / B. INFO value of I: 0.6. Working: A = -1.3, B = -2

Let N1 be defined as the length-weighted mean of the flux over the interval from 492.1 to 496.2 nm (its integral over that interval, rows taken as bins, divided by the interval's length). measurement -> 25.6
